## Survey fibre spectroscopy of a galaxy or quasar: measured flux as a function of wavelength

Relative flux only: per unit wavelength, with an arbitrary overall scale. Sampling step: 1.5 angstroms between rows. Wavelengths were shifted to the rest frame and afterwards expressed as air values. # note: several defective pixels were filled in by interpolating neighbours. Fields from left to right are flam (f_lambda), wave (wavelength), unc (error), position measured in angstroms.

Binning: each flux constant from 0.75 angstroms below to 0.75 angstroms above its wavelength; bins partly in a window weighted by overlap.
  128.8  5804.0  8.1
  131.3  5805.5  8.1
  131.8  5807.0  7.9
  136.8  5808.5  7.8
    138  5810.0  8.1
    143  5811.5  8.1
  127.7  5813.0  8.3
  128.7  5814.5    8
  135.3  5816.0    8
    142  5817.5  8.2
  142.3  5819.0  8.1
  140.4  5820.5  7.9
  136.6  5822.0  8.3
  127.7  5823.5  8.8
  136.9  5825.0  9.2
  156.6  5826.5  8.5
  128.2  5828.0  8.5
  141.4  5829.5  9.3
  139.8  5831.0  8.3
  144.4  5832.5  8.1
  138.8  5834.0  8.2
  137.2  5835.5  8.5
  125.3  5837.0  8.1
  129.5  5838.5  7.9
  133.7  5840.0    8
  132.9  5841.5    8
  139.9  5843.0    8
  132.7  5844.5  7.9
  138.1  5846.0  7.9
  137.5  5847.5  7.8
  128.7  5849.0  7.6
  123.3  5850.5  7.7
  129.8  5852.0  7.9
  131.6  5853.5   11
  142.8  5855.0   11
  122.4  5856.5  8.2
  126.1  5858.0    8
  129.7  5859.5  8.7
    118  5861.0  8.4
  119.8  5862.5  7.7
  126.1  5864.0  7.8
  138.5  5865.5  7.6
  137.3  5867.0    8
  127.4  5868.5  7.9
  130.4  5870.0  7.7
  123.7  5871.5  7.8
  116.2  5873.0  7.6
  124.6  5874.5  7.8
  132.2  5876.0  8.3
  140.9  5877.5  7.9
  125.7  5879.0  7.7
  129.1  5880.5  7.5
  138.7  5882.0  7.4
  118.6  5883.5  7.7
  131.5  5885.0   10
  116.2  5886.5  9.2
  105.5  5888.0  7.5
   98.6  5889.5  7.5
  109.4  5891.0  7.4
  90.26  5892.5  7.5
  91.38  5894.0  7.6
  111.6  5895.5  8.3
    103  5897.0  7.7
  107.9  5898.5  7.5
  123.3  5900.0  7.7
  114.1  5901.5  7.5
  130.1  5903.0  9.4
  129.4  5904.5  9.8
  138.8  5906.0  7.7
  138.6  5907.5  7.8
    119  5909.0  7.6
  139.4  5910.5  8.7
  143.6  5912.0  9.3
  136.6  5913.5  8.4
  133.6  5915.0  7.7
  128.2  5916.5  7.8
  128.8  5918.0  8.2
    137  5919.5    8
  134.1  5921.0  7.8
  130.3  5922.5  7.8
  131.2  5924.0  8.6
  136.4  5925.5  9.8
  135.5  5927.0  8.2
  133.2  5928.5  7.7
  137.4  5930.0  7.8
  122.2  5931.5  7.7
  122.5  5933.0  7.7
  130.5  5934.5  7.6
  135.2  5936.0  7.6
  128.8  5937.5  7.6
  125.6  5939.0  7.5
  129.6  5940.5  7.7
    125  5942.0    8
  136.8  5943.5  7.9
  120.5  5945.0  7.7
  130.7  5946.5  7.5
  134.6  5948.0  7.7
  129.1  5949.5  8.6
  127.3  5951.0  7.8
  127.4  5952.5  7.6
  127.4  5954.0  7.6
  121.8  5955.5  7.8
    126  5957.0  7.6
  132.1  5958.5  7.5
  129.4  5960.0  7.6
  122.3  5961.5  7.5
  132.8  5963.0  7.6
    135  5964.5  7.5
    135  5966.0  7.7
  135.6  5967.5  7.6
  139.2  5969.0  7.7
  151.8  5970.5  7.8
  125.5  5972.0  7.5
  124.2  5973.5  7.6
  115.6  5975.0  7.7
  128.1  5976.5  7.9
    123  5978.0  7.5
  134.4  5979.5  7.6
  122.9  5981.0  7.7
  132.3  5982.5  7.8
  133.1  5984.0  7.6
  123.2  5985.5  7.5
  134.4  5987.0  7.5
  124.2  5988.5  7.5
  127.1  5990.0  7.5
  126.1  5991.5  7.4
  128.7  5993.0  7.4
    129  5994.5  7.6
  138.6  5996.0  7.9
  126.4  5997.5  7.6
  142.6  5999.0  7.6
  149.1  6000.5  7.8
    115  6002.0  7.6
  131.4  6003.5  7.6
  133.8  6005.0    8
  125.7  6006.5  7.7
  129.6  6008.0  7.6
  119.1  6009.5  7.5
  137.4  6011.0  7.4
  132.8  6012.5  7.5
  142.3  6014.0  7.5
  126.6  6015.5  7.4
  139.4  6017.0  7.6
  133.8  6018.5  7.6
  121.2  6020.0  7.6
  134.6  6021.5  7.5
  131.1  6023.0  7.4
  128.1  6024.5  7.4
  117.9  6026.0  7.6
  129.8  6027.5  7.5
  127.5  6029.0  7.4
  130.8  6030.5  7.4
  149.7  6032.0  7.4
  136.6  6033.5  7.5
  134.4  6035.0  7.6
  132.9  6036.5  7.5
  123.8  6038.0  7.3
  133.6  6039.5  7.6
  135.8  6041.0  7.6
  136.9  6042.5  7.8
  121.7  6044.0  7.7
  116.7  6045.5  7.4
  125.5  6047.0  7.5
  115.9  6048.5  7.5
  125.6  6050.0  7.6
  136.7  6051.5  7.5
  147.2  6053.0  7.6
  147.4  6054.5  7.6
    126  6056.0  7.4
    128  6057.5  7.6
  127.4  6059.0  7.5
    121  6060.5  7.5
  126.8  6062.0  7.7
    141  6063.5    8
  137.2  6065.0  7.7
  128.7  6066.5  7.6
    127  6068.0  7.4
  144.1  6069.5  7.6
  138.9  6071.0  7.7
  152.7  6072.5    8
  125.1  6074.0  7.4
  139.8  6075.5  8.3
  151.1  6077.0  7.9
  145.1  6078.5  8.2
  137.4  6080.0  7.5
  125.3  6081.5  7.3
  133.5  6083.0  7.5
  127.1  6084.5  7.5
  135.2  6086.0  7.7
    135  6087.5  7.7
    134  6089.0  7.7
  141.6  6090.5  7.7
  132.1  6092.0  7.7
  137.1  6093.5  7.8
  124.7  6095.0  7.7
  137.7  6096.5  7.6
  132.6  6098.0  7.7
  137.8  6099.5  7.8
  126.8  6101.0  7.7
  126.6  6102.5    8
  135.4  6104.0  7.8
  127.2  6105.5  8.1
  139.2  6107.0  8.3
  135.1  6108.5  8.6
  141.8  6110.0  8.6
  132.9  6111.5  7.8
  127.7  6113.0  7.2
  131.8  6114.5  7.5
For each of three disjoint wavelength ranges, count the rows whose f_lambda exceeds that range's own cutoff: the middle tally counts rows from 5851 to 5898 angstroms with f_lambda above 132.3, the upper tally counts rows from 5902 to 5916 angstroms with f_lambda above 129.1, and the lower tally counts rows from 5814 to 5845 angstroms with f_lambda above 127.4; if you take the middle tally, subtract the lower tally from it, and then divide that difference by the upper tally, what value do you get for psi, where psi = -1.9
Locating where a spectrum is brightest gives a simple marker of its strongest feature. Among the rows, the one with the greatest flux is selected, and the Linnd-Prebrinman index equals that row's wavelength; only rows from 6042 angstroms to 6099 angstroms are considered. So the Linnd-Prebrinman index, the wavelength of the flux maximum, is 6072.5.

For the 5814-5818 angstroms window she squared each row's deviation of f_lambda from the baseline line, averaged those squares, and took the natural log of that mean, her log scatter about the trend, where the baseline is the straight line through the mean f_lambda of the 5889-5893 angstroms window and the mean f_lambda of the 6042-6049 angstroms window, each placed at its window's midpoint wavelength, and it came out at 7.7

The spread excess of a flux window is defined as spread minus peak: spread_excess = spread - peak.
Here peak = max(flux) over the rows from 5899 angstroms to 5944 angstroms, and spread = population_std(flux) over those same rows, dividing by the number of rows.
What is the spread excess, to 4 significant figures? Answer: -137.0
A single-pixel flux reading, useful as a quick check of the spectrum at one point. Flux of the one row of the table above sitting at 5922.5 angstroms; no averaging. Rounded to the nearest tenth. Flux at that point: 130.3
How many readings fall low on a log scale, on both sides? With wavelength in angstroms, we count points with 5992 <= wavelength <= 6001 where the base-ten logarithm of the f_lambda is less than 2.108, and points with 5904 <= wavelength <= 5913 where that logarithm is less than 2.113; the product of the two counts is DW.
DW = 2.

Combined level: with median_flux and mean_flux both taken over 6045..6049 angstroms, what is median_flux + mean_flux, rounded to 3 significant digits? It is 236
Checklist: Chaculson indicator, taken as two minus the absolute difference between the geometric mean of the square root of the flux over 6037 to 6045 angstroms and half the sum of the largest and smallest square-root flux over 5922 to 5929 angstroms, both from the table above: 1.86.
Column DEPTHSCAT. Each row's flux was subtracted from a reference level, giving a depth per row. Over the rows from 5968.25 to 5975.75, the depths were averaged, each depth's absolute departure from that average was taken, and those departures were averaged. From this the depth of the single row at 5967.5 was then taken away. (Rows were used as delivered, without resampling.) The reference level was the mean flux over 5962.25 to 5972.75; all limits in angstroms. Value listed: 11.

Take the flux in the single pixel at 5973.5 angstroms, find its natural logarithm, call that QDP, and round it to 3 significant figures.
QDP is 4.82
